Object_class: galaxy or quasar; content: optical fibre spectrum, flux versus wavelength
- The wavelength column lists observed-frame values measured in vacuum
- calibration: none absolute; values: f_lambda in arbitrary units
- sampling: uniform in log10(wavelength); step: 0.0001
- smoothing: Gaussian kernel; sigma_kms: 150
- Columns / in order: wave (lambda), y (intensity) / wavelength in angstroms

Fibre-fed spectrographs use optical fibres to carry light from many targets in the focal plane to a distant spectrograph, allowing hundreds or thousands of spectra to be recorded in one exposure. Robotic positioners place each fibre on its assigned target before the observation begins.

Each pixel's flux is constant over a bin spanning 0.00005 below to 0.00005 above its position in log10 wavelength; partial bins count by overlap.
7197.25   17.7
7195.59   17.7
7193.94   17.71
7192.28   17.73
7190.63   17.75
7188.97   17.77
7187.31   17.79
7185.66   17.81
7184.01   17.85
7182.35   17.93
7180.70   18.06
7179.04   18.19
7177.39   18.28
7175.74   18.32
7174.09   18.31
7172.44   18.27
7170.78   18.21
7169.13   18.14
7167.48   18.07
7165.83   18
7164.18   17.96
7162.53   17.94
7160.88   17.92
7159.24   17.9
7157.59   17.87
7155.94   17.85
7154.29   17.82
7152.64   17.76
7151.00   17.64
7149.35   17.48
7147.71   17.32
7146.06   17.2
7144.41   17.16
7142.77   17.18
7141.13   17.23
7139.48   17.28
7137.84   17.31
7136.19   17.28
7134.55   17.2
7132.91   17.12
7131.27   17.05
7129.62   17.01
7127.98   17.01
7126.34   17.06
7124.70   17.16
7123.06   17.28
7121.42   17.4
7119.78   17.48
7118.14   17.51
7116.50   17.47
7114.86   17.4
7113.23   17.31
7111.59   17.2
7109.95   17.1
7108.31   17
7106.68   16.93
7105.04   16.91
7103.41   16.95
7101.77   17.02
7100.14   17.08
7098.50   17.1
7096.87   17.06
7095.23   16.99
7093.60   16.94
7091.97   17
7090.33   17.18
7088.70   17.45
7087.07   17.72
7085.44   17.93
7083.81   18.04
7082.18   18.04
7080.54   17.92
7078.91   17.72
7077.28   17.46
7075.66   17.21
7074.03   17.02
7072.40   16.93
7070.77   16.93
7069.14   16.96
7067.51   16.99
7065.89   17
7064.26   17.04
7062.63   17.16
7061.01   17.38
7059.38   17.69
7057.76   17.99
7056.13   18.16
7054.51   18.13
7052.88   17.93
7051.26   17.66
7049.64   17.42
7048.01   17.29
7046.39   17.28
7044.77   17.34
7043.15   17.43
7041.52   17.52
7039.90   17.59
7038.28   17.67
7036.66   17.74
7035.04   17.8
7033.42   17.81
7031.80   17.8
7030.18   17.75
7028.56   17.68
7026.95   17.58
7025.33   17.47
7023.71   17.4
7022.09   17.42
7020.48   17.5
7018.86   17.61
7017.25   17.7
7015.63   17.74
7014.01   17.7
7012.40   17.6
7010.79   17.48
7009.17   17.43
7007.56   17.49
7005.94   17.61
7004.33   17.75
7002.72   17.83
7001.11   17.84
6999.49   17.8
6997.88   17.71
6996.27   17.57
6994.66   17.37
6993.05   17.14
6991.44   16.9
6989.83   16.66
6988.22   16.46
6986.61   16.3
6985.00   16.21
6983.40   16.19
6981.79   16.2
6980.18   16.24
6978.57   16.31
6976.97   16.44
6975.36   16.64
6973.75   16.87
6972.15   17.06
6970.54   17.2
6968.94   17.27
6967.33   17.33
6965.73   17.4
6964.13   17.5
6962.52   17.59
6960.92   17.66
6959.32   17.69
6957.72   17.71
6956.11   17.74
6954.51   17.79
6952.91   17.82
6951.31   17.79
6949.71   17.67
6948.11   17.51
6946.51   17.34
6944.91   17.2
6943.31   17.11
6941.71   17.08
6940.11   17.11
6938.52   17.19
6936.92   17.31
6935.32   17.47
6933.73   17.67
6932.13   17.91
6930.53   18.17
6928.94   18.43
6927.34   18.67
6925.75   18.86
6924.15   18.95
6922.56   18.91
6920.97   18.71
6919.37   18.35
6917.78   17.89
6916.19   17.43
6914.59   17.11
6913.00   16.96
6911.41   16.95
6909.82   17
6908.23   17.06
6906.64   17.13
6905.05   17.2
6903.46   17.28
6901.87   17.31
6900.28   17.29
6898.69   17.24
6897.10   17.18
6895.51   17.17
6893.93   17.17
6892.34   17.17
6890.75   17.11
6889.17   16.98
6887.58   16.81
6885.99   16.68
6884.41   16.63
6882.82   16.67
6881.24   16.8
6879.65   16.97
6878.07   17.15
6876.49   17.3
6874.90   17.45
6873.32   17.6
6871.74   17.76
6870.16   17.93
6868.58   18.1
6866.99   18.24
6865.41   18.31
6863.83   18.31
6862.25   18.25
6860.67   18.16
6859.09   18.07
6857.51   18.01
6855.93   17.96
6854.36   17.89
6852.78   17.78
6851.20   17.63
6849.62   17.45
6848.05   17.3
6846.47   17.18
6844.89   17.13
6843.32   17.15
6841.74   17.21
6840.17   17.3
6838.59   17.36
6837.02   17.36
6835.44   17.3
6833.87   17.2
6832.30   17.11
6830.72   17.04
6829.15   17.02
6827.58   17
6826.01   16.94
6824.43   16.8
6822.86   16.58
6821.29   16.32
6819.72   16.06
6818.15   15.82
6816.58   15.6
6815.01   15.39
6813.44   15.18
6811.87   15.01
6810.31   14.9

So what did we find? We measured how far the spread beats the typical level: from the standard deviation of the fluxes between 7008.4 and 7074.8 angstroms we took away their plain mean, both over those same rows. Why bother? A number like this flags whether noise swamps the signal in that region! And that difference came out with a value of -17.2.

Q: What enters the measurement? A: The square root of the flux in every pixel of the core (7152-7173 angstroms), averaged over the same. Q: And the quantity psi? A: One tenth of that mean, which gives 0.424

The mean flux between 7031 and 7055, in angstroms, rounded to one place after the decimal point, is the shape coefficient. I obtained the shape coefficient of 17.6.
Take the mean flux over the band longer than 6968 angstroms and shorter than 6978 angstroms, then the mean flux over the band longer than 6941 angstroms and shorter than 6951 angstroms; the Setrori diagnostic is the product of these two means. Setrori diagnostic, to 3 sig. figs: 293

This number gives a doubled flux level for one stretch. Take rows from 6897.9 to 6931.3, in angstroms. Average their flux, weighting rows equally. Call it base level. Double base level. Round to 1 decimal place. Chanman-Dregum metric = 35.5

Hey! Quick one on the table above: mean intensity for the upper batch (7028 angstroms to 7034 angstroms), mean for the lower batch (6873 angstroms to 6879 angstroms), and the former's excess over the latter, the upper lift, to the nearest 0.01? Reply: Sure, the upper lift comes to 0.39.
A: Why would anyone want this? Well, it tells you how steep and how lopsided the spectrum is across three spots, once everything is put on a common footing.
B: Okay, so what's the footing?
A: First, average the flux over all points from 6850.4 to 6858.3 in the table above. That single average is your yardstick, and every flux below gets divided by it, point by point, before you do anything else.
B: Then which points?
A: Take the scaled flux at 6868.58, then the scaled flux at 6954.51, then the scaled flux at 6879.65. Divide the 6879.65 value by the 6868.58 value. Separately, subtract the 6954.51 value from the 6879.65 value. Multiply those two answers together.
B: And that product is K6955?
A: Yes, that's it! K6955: -0.04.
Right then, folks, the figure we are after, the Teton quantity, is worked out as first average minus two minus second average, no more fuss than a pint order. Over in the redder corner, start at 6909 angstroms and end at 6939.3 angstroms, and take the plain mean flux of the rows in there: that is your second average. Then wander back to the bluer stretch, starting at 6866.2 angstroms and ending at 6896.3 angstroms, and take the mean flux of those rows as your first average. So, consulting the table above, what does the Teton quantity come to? -2.6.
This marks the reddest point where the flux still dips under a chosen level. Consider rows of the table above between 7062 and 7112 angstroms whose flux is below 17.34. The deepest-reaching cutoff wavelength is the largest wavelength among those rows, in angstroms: 7111.59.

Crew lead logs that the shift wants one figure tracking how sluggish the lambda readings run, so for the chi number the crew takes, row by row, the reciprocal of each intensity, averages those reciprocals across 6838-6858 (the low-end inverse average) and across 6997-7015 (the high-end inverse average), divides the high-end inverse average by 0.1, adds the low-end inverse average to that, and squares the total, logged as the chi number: 0.389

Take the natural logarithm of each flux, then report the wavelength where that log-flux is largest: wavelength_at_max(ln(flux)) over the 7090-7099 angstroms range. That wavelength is 7090.33 angstroms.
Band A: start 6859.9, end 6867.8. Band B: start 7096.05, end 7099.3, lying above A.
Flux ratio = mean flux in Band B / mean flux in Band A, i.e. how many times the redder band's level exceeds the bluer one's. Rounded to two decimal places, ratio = 0.94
